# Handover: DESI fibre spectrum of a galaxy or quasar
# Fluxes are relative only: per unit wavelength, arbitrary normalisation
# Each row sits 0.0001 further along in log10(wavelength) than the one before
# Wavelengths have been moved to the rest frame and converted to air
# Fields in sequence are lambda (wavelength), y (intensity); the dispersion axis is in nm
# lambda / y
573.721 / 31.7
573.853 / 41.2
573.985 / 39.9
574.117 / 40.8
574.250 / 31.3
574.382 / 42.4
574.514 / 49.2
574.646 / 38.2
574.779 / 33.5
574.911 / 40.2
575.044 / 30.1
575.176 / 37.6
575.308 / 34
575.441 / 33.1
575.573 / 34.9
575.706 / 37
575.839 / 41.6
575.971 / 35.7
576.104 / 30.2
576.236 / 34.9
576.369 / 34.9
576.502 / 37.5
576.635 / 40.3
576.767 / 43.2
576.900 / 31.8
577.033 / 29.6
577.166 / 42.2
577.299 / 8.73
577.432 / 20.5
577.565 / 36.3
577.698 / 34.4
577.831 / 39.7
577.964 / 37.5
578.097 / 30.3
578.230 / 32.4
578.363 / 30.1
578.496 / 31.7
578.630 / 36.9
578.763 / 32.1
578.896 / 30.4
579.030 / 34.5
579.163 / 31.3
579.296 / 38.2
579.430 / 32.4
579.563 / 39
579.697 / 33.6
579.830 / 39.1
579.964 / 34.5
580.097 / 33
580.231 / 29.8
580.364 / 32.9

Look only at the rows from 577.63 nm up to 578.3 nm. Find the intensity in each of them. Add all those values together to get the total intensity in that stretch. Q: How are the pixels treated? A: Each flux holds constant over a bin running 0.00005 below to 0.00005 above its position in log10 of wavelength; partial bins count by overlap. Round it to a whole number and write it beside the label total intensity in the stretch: 174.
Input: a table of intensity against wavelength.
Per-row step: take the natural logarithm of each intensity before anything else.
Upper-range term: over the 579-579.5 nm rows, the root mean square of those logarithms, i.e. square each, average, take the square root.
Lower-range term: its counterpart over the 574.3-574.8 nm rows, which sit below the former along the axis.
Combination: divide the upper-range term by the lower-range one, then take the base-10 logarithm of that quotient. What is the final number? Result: -0.021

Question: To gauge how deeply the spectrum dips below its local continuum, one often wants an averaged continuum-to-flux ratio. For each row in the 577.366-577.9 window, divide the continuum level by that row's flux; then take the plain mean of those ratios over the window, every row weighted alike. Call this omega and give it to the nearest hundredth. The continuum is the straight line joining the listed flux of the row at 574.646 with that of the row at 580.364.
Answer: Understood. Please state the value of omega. 1.16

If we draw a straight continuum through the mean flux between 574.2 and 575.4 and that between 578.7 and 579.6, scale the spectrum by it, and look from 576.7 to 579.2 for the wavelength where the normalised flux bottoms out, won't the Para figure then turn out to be 577.299 nm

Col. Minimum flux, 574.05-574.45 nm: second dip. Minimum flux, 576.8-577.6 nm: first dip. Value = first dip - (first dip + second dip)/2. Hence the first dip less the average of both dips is -11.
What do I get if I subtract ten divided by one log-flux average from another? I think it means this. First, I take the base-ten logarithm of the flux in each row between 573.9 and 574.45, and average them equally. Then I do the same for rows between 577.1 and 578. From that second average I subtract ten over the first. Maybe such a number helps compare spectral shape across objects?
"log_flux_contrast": -4.86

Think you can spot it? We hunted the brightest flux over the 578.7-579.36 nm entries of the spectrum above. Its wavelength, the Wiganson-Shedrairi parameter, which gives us 579.296 nm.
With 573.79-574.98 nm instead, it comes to 574.514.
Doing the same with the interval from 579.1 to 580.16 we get 579.830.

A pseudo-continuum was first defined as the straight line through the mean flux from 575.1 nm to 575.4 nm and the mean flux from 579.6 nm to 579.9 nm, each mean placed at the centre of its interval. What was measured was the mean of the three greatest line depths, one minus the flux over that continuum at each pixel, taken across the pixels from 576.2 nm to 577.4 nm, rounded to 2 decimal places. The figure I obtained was 0.35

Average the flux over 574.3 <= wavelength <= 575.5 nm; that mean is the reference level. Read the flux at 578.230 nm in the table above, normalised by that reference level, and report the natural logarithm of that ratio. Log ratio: -0.15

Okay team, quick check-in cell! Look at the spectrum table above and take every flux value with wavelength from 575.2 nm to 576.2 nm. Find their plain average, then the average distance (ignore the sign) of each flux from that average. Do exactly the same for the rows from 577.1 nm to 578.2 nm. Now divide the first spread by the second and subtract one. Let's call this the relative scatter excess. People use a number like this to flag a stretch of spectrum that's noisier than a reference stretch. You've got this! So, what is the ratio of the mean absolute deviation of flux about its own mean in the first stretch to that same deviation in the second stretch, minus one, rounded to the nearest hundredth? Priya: -0.71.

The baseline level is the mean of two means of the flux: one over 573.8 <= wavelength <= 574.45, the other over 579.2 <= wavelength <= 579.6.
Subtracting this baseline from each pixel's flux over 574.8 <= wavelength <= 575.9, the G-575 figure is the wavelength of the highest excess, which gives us 575.839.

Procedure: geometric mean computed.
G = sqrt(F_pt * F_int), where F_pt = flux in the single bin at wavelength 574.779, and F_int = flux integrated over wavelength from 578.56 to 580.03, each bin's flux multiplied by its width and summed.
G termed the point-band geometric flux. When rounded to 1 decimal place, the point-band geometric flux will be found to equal 41.3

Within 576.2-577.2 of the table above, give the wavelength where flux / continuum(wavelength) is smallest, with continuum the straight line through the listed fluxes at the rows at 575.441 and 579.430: 577.033 nm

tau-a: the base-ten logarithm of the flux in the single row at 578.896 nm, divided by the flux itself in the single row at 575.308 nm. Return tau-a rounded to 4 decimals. 0.0436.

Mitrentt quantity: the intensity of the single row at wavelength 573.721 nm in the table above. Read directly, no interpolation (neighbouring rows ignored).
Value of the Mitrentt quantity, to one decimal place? 31.7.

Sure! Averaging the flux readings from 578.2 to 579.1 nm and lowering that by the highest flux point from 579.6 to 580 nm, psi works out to -7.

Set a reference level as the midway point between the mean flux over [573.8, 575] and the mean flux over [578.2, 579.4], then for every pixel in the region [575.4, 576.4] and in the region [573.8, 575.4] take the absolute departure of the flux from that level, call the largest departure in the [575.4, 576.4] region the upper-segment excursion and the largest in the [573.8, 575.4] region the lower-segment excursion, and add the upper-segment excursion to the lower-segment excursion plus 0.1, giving 19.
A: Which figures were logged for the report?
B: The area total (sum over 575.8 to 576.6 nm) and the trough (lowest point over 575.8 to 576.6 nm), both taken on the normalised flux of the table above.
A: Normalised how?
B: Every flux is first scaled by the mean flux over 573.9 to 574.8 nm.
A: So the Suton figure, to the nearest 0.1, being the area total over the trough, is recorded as 7.1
